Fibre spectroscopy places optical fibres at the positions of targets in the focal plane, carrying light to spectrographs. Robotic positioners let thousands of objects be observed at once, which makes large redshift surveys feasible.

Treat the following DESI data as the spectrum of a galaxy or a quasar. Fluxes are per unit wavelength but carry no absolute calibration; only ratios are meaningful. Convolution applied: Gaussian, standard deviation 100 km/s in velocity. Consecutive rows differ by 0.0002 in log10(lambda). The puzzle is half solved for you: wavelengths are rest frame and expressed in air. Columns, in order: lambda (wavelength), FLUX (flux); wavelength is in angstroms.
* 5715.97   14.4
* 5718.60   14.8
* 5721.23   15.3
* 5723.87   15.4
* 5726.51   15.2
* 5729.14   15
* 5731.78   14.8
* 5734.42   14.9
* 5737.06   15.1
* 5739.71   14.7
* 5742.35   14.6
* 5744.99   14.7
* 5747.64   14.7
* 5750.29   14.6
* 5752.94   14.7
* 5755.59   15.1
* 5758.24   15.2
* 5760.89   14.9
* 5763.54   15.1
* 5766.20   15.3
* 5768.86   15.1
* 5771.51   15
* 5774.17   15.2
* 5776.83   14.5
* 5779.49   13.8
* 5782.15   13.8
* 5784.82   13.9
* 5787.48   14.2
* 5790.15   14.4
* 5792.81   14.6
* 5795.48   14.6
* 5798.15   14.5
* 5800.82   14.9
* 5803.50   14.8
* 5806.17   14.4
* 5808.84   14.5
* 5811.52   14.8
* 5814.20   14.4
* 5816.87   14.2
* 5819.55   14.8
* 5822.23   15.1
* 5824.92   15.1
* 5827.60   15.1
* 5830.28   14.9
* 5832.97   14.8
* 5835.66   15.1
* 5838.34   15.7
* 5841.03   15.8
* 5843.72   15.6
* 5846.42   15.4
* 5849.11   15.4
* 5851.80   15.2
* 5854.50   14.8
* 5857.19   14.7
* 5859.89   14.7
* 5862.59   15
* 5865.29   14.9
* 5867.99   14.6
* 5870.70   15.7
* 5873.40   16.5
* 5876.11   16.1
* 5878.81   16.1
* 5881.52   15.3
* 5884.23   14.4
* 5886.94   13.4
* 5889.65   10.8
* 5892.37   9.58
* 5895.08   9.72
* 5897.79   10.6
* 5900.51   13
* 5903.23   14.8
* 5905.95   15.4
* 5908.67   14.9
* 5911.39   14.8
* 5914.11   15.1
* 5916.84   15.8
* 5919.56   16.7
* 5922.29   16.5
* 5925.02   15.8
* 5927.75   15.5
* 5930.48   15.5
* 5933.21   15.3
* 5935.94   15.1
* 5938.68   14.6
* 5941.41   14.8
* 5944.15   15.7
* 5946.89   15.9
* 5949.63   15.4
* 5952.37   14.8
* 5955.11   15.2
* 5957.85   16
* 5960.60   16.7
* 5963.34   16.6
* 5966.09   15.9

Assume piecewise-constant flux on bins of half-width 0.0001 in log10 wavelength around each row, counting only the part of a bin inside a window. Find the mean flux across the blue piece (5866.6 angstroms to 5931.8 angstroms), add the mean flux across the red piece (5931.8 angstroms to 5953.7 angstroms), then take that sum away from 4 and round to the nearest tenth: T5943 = -25.6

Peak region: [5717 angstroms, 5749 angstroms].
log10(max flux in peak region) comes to 1.19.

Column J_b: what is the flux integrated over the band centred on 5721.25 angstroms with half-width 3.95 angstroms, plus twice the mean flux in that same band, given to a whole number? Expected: 150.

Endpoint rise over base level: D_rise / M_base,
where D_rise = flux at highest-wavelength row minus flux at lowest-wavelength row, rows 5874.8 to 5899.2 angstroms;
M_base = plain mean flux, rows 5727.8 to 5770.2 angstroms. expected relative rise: -0.37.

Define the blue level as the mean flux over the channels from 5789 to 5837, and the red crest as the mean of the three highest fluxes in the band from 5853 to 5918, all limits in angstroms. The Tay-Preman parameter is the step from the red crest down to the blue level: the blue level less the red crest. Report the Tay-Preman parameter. -1.51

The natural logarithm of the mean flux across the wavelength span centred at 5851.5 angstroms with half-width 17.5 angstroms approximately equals 2.72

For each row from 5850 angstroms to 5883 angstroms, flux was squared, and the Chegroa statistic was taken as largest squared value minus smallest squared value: 59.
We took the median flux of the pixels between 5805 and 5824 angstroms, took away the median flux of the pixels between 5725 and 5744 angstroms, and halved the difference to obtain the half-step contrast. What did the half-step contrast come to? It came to -0.20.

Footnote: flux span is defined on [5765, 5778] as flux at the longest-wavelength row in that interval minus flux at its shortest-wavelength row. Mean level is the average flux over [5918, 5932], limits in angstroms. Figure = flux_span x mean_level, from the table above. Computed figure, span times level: -12.8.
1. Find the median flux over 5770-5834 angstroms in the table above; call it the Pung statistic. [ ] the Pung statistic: 14.6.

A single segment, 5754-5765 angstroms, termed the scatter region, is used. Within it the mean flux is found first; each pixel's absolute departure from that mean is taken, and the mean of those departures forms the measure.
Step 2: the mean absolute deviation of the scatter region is 0.09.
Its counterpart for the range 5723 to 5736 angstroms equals 0.19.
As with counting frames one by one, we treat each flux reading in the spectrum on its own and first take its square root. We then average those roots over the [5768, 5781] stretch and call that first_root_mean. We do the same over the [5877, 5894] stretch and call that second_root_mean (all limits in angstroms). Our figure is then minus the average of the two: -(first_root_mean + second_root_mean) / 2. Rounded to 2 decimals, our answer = -3.73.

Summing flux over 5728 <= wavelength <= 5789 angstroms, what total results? 339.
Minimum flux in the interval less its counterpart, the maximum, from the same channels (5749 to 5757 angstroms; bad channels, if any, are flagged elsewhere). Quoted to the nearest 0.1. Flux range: -0.5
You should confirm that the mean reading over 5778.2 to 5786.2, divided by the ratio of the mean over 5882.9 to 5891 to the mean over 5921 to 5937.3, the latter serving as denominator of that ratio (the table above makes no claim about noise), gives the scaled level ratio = 17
